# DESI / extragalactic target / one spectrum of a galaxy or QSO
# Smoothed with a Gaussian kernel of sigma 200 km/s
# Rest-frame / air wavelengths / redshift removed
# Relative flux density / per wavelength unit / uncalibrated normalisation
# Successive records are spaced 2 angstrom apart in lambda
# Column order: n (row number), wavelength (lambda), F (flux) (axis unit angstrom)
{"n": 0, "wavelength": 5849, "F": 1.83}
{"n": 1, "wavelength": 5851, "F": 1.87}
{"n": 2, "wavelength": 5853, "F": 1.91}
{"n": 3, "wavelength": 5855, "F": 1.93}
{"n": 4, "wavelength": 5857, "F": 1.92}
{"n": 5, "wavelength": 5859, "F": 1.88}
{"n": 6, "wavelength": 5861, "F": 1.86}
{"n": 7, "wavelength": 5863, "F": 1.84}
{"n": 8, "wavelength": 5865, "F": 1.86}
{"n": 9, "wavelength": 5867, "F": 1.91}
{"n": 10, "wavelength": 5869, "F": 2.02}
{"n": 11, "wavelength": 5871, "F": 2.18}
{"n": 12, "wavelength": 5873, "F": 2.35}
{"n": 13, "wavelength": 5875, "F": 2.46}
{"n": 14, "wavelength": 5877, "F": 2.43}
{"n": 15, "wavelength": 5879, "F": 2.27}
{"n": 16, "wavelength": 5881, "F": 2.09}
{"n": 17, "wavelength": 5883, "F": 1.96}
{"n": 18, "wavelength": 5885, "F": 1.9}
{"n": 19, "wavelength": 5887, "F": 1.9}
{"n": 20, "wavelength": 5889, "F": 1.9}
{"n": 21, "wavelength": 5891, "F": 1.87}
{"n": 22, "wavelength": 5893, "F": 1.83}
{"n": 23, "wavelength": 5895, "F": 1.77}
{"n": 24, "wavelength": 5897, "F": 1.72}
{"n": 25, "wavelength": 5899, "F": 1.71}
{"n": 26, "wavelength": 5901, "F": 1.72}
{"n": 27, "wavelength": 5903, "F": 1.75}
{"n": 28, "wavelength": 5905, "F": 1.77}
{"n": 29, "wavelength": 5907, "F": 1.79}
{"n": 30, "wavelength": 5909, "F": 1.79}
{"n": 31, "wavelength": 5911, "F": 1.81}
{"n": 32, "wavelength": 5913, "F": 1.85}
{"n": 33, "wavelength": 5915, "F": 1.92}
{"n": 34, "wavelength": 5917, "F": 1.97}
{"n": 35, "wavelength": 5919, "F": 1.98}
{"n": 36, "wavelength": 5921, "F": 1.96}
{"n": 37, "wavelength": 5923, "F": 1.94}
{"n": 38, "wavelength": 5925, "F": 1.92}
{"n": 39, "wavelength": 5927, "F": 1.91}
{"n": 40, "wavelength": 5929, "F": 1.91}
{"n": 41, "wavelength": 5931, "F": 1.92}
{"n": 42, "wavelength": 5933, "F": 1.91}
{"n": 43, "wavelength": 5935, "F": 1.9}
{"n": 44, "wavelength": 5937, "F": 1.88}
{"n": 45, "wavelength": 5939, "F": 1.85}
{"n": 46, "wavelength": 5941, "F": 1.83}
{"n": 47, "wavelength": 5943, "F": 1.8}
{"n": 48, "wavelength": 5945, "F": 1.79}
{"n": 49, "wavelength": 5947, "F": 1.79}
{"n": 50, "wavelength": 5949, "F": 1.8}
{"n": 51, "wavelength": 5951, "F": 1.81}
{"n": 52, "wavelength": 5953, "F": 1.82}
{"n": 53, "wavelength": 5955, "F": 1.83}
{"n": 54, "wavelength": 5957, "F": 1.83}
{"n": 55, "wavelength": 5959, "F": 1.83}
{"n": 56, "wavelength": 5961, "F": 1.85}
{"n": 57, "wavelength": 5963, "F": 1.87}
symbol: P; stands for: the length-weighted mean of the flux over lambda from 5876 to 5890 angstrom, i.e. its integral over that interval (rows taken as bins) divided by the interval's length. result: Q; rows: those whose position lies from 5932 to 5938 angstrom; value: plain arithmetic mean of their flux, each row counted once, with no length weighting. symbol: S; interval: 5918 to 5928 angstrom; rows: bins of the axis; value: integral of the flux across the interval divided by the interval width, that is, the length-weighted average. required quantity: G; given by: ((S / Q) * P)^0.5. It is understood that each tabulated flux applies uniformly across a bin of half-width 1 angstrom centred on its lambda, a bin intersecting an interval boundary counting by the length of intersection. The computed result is 1.45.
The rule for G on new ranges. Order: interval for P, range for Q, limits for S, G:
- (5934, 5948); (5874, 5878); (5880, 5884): 1.23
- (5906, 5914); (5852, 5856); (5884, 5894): 1.33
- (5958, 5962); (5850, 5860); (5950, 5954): 1.33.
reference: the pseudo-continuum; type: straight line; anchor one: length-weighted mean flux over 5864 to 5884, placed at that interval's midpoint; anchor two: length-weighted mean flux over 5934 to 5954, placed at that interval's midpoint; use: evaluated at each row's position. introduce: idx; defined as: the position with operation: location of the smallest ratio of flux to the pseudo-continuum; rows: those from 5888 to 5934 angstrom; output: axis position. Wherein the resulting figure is 5899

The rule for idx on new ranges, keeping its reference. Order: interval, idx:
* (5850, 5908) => 5851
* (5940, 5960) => 5945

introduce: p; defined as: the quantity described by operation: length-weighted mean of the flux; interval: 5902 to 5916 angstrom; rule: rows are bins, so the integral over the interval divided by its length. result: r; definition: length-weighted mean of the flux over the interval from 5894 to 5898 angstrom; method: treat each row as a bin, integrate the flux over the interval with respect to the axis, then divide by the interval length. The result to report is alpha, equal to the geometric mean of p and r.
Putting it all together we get 1.78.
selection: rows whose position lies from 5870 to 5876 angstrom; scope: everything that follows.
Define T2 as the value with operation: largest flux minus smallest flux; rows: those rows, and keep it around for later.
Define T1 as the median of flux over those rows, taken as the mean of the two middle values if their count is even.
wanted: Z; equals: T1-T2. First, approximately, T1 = 2.35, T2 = 0.28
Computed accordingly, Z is 2.07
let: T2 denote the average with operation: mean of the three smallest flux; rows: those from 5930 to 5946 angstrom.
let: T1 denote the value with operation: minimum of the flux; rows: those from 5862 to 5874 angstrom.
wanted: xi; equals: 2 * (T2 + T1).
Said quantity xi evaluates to 7.29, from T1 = 1.84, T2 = 1.81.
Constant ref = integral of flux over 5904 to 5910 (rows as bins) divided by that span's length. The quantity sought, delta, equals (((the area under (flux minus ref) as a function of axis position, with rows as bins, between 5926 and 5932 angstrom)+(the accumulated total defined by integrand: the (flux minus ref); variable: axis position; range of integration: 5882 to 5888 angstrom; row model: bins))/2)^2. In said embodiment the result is 0.64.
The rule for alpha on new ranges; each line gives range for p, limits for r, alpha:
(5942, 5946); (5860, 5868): 1.83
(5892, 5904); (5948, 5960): 1.78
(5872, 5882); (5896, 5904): 2.00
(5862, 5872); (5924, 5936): 1.94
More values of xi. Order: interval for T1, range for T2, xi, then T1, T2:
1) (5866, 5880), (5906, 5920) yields 7.41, 1.91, 1.80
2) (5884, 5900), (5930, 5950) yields 7.01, 1.71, 1.79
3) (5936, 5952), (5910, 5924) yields 7.30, 1.79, 1.86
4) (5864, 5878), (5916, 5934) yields 7.54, 1.86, 1.91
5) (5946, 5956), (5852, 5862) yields 7.35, 1.79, 1.88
